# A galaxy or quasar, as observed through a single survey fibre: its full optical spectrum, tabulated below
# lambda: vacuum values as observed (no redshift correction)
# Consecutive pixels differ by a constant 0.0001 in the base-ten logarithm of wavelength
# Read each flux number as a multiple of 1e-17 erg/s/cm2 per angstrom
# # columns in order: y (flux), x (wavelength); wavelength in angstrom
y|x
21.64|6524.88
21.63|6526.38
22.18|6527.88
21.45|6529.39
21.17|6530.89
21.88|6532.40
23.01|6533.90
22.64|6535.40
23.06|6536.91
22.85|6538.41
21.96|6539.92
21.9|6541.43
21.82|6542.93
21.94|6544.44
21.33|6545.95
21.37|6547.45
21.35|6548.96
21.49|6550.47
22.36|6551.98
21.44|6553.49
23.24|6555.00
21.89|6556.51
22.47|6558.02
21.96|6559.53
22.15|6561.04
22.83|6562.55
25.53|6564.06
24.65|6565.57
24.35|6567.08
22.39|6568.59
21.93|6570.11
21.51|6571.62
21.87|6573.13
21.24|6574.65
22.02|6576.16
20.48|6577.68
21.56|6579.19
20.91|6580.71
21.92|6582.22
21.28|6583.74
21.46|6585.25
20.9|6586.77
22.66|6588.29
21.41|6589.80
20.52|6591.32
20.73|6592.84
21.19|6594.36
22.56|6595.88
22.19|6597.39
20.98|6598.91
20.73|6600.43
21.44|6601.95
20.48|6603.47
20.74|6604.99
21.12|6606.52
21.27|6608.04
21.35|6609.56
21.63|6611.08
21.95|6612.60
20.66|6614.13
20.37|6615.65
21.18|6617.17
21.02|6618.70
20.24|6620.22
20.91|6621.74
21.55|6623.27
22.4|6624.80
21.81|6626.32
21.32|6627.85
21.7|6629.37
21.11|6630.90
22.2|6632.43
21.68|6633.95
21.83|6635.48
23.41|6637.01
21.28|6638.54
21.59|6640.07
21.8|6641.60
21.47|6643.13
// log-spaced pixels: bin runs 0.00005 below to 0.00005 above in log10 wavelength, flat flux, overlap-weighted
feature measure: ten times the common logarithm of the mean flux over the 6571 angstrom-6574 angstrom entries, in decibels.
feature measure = 13.4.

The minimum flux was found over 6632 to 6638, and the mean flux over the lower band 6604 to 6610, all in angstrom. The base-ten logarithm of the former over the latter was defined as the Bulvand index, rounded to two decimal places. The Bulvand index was 0.01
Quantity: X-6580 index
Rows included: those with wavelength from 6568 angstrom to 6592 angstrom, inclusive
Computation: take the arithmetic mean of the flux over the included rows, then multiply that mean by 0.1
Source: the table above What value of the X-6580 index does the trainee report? 2.15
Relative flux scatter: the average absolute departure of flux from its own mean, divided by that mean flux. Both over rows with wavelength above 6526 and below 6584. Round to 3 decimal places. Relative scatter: 0.032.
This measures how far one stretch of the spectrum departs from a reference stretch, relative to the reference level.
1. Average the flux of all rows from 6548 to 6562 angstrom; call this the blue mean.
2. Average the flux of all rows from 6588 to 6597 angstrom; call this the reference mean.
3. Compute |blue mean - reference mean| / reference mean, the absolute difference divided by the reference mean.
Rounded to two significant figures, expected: 0.025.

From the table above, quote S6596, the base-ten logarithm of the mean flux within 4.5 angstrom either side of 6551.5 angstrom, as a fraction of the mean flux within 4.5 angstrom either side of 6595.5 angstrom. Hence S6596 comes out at 0.010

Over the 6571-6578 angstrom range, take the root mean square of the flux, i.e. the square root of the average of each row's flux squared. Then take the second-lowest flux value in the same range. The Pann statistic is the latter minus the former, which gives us -0.19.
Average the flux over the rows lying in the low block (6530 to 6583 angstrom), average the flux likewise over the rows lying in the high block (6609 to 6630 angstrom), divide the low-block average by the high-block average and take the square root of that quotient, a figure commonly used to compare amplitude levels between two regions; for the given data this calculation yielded 1.02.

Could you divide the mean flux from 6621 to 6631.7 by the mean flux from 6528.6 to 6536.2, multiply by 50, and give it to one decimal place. 48.9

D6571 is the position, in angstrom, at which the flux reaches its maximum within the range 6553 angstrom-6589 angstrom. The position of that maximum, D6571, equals 6564.06 angstrom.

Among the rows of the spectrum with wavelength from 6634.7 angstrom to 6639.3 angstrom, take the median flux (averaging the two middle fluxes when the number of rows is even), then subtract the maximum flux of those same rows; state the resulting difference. -1.6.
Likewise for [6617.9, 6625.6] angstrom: -1.4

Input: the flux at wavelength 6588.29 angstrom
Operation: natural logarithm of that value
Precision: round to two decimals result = 3.12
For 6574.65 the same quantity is 3.06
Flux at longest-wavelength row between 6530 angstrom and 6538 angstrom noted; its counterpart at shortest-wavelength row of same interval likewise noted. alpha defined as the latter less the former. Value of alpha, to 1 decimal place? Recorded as -1.9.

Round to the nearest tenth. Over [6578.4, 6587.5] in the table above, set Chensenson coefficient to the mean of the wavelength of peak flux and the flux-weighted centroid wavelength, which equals 6582.6 angstrom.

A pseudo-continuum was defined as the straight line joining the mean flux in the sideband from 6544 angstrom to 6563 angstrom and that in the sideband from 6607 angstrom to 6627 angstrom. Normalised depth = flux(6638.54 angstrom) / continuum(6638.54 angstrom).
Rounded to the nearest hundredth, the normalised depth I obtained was 1.01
